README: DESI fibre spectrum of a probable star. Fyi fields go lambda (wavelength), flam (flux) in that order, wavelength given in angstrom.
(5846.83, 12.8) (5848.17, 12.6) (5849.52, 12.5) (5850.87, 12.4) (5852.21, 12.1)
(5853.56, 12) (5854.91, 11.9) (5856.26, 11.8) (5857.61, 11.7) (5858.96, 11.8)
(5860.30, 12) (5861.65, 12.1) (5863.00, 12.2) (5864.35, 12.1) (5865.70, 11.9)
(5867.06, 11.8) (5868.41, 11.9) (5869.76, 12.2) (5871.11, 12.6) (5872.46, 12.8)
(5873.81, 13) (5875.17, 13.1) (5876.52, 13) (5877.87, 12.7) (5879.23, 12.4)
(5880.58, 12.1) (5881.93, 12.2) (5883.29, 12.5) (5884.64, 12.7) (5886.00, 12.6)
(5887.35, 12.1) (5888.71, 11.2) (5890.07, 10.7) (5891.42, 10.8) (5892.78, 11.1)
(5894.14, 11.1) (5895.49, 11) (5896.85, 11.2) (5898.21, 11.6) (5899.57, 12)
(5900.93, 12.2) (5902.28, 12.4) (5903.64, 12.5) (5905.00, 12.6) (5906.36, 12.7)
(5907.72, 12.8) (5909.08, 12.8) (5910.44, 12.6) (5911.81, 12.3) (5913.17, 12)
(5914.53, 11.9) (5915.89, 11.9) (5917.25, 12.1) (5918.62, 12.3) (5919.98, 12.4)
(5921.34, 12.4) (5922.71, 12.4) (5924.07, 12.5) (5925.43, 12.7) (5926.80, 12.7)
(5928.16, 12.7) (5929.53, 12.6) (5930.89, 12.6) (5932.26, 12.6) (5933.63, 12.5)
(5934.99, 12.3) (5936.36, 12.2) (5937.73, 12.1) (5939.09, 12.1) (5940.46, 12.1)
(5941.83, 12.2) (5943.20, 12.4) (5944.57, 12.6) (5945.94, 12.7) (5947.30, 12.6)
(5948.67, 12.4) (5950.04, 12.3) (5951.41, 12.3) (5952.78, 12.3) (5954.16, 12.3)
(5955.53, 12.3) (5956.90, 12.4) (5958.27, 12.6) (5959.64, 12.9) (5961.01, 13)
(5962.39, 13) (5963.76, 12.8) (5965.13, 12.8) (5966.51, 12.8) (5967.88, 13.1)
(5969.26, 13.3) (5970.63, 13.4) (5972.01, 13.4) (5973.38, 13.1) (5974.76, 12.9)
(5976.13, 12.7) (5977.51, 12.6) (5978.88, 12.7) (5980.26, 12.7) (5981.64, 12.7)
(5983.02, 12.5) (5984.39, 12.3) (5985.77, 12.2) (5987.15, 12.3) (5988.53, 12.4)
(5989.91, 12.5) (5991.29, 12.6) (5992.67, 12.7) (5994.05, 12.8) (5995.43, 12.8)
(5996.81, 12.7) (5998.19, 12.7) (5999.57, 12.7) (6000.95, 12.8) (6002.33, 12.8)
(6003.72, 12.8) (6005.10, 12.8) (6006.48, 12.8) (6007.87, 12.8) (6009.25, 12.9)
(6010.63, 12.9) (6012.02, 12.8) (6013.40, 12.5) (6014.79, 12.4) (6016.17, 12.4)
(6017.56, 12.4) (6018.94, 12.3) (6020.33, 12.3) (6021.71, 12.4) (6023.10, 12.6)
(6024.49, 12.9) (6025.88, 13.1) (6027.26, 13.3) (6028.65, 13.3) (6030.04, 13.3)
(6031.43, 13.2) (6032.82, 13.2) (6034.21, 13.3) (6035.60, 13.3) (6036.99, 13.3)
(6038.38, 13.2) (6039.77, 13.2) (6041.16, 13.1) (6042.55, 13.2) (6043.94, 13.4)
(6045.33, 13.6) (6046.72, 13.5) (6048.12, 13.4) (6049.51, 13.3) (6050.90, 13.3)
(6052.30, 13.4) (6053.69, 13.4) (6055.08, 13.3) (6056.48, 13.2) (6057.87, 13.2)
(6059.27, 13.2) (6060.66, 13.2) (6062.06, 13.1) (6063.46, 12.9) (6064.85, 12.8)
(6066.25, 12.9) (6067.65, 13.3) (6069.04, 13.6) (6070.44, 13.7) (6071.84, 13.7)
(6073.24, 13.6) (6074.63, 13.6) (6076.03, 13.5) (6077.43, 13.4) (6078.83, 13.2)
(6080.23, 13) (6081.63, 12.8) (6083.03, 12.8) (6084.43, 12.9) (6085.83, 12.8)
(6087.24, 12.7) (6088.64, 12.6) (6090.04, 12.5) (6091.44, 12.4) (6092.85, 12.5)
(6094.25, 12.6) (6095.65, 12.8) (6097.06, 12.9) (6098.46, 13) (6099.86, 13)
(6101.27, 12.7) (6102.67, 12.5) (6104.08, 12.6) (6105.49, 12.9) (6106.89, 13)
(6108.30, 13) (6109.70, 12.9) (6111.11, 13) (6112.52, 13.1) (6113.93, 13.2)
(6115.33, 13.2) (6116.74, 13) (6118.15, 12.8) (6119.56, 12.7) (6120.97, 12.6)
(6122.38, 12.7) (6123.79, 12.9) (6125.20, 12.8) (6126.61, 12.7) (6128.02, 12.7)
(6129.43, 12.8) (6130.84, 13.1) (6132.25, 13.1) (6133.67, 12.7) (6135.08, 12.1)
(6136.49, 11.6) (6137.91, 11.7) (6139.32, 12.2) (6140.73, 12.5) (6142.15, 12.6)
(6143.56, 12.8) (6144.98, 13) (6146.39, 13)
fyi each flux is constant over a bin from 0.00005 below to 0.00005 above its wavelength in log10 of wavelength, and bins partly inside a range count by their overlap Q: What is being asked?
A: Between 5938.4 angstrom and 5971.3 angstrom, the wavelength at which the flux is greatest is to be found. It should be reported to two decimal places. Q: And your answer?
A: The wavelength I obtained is 5970.63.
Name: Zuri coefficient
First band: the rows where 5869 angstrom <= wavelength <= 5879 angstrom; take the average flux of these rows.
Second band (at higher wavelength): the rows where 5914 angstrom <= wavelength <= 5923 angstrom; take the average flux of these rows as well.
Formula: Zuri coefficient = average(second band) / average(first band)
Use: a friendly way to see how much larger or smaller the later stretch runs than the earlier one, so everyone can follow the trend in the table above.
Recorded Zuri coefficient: 0.96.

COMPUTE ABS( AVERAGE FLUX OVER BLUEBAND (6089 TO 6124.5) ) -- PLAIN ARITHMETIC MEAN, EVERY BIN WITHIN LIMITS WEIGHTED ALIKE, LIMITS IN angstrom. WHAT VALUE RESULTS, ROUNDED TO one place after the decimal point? 12.8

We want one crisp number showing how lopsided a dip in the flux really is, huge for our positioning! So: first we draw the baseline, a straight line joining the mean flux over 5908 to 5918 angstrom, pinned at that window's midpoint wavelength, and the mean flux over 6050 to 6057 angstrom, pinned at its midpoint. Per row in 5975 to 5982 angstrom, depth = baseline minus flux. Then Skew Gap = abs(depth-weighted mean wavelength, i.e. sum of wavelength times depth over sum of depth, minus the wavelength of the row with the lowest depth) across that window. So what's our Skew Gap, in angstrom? 2.8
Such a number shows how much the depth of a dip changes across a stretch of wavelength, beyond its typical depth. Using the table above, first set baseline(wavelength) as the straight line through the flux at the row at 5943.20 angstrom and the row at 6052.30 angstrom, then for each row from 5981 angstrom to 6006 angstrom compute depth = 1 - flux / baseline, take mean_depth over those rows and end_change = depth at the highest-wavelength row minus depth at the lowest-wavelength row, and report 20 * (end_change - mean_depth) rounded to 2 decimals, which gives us -0.20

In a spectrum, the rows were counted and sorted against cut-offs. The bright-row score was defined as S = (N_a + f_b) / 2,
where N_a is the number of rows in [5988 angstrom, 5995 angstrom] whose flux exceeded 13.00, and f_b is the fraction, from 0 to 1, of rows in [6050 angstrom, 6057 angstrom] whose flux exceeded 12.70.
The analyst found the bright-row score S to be 0.50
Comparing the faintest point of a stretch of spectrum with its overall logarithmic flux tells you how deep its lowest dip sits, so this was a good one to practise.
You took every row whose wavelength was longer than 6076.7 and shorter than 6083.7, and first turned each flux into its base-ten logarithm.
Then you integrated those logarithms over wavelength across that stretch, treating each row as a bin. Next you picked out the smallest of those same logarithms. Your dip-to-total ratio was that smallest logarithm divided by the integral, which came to 0.142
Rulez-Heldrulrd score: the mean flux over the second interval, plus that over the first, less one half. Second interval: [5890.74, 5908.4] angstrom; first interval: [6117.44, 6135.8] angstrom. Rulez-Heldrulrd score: 24.1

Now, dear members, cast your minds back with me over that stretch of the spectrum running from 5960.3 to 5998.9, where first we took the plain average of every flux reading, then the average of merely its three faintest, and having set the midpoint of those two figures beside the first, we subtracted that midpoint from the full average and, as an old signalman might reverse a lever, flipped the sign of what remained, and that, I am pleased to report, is -0.25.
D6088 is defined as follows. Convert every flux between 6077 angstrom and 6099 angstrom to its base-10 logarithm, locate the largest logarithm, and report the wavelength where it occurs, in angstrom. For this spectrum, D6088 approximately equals 6077.43 angstrom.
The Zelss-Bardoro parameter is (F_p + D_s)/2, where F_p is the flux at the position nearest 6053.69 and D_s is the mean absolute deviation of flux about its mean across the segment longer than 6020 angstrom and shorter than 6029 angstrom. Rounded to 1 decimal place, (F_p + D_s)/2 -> 6.9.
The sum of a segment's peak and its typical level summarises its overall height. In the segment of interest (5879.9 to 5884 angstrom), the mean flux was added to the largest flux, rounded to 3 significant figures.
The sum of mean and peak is 24.8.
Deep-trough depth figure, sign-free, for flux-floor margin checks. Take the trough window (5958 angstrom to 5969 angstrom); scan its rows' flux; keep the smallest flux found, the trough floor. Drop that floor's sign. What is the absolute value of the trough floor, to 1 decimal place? 12.6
